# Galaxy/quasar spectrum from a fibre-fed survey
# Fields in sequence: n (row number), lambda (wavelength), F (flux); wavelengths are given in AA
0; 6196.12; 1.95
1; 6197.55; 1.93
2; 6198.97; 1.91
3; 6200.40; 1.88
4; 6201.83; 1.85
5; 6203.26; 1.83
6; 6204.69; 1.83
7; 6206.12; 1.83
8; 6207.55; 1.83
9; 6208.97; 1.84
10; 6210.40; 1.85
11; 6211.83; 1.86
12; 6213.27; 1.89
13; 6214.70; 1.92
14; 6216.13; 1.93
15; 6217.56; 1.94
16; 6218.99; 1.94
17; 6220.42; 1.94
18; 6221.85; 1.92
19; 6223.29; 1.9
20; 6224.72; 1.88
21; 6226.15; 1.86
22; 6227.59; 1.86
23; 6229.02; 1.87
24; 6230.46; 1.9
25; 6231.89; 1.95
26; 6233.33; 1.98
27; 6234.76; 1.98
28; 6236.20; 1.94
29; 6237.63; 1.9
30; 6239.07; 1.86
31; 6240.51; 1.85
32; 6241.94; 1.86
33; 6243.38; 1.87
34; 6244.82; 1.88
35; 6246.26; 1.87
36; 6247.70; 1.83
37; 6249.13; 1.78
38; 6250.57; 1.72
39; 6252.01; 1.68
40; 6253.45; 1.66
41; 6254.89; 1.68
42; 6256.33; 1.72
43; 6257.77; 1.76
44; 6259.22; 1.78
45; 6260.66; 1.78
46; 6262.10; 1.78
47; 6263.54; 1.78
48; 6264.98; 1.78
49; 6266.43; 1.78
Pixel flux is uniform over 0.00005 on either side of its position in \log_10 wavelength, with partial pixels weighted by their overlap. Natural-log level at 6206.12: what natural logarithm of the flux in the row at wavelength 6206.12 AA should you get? 0.60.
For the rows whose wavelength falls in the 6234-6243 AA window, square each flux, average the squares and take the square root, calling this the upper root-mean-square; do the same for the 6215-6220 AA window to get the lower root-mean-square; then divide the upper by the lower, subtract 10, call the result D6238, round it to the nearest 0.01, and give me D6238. -9.02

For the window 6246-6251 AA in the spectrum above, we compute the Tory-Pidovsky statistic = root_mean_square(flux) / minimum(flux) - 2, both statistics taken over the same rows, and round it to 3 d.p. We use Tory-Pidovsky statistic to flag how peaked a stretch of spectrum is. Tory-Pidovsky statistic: -0.953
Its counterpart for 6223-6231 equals -0.990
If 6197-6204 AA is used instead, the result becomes -0.972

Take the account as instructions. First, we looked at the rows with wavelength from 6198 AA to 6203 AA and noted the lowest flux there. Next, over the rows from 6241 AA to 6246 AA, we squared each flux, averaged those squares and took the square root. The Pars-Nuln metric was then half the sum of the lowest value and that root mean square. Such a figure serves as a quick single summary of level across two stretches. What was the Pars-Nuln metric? 1.86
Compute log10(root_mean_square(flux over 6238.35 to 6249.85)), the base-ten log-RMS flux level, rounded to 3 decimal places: 0.267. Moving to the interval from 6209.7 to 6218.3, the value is 0.278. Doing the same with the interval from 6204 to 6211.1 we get 0.264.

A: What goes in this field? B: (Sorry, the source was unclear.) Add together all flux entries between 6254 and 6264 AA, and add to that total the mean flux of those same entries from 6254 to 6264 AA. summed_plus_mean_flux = 14.0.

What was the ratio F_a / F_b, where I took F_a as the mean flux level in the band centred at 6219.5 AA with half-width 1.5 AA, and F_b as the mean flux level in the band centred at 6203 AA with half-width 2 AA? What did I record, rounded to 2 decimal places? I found 1.06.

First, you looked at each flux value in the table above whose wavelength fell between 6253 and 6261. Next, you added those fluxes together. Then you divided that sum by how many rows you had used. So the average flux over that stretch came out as 1.73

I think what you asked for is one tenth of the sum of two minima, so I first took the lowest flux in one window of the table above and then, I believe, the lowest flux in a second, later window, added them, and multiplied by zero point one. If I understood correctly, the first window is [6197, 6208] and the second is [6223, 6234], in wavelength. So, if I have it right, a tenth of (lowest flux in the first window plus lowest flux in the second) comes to 0.369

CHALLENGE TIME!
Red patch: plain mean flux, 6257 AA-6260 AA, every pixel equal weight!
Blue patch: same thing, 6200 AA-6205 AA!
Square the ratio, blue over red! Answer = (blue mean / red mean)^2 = 1.09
